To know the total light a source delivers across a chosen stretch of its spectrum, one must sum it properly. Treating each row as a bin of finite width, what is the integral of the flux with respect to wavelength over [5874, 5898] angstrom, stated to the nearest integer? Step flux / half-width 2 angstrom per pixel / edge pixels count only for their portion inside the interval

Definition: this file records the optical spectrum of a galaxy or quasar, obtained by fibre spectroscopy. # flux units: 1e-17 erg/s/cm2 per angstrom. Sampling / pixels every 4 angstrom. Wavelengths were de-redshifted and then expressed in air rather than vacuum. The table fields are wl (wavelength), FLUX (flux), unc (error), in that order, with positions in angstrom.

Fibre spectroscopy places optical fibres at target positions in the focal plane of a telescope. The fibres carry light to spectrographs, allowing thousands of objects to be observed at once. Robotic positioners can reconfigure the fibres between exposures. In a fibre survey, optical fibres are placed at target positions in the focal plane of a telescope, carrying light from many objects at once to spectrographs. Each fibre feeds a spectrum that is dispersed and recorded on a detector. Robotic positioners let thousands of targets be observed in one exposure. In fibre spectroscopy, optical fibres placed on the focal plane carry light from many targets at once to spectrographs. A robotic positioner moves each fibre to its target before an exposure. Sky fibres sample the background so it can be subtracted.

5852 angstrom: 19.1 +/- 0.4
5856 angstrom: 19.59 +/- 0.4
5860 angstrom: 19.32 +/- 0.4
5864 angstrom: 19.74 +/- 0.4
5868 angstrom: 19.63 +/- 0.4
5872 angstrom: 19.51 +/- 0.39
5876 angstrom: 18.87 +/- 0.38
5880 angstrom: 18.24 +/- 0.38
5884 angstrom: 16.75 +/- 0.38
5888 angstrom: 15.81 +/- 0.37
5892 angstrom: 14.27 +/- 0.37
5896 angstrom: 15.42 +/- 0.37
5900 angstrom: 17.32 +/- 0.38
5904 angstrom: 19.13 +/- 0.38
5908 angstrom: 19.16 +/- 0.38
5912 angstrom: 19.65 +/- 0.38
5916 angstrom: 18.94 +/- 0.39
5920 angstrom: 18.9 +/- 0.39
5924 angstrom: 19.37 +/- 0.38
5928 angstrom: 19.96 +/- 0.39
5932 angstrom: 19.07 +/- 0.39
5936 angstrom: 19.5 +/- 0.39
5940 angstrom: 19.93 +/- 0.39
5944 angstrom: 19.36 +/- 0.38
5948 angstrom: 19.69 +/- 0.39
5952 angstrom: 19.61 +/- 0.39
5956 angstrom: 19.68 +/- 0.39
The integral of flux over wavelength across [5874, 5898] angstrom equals 397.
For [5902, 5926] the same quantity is 461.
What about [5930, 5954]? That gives 469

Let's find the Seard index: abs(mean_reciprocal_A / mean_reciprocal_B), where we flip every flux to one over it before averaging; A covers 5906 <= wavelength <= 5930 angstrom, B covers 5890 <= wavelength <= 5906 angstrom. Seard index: 0.85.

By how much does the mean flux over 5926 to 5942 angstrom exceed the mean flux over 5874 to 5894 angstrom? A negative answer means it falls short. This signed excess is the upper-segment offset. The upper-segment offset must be 2.8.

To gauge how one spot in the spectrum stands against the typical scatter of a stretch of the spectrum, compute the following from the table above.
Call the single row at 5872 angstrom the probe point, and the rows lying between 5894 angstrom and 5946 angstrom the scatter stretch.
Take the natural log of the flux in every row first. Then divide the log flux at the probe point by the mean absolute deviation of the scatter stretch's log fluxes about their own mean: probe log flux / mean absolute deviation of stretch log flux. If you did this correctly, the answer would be 67.4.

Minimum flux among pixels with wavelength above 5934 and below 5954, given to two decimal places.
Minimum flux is 19.36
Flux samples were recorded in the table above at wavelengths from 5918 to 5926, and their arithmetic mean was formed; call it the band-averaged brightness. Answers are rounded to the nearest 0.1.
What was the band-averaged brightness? 19.1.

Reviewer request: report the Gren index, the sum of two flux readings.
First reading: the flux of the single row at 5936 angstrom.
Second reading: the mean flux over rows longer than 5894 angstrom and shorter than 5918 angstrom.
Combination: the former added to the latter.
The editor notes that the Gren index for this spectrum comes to 38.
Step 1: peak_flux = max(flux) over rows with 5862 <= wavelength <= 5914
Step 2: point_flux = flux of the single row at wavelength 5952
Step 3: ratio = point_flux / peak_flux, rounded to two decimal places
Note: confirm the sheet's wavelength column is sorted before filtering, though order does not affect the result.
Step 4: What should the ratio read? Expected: 0.99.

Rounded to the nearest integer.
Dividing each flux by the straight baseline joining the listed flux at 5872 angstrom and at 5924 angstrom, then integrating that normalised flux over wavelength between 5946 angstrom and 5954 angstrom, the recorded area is 8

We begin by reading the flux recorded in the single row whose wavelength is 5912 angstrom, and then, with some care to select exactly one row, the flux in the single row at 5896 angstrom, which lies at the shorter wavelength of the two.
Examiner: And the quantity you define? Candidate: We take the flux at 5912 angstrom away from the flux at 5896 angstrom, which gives -4.2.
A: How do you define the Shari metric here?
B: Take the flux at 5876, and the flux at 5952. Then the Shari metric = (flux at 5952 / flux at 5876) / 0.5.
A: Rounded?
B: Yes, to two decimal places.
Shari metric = 2.08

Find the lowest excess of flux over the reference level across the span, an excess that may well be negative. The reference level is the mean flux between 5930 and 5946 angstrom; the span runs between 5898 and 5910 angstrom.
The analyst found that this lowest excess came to -2.1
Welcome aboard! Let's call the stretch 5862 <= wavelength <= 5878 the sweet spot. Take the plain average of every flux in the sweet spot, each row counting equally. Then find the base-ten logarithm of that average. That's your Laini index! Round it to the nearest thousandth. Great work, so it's 1.289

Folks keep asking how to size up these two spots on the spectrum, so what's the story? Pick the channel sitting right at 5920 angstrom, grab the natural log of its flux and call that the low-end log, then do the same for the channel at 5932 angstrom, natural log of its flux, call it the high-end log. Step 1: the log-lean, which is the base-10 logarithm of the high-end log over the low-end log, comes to 0.0013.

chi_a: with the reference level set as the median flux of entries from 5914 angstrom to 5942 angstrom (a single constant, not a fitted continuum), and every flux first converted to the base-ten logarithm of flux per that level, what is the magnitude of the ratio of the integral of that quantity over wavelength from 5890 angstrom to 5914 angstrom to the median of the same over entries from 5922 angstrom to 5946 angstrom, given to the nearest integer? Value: 783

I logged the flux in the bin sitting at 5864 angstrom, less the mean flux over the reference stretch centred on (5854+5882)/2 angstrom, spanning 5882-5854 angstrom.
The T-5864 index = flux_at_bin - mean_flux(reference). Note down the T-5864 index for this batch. 0.47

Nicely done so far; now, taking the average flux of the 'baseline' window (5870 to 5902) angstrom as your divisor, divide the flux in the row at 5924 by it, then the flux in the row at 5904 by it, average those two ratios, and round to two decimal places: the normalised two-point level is 1.13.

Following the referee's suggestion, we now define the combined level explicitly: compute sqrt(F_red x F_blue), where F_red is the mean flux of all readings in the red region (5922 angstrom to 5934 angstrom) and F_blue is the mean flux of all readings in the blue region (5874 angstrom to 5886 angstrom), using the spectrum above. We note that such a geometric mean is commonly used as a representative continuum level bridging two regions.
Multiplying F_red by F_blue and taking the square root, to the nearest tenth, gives 18.7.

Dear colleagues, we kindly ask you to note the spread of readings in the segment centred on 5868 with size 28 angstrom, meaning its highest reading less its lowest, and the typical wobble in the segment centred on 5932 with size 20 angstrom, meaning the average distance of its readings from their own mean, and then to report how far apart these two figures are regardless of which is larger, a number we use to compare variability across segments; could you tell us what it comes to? 1.2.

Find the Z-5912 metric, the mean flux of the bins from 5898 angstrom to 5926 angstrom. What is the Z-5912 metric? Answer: 18.9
